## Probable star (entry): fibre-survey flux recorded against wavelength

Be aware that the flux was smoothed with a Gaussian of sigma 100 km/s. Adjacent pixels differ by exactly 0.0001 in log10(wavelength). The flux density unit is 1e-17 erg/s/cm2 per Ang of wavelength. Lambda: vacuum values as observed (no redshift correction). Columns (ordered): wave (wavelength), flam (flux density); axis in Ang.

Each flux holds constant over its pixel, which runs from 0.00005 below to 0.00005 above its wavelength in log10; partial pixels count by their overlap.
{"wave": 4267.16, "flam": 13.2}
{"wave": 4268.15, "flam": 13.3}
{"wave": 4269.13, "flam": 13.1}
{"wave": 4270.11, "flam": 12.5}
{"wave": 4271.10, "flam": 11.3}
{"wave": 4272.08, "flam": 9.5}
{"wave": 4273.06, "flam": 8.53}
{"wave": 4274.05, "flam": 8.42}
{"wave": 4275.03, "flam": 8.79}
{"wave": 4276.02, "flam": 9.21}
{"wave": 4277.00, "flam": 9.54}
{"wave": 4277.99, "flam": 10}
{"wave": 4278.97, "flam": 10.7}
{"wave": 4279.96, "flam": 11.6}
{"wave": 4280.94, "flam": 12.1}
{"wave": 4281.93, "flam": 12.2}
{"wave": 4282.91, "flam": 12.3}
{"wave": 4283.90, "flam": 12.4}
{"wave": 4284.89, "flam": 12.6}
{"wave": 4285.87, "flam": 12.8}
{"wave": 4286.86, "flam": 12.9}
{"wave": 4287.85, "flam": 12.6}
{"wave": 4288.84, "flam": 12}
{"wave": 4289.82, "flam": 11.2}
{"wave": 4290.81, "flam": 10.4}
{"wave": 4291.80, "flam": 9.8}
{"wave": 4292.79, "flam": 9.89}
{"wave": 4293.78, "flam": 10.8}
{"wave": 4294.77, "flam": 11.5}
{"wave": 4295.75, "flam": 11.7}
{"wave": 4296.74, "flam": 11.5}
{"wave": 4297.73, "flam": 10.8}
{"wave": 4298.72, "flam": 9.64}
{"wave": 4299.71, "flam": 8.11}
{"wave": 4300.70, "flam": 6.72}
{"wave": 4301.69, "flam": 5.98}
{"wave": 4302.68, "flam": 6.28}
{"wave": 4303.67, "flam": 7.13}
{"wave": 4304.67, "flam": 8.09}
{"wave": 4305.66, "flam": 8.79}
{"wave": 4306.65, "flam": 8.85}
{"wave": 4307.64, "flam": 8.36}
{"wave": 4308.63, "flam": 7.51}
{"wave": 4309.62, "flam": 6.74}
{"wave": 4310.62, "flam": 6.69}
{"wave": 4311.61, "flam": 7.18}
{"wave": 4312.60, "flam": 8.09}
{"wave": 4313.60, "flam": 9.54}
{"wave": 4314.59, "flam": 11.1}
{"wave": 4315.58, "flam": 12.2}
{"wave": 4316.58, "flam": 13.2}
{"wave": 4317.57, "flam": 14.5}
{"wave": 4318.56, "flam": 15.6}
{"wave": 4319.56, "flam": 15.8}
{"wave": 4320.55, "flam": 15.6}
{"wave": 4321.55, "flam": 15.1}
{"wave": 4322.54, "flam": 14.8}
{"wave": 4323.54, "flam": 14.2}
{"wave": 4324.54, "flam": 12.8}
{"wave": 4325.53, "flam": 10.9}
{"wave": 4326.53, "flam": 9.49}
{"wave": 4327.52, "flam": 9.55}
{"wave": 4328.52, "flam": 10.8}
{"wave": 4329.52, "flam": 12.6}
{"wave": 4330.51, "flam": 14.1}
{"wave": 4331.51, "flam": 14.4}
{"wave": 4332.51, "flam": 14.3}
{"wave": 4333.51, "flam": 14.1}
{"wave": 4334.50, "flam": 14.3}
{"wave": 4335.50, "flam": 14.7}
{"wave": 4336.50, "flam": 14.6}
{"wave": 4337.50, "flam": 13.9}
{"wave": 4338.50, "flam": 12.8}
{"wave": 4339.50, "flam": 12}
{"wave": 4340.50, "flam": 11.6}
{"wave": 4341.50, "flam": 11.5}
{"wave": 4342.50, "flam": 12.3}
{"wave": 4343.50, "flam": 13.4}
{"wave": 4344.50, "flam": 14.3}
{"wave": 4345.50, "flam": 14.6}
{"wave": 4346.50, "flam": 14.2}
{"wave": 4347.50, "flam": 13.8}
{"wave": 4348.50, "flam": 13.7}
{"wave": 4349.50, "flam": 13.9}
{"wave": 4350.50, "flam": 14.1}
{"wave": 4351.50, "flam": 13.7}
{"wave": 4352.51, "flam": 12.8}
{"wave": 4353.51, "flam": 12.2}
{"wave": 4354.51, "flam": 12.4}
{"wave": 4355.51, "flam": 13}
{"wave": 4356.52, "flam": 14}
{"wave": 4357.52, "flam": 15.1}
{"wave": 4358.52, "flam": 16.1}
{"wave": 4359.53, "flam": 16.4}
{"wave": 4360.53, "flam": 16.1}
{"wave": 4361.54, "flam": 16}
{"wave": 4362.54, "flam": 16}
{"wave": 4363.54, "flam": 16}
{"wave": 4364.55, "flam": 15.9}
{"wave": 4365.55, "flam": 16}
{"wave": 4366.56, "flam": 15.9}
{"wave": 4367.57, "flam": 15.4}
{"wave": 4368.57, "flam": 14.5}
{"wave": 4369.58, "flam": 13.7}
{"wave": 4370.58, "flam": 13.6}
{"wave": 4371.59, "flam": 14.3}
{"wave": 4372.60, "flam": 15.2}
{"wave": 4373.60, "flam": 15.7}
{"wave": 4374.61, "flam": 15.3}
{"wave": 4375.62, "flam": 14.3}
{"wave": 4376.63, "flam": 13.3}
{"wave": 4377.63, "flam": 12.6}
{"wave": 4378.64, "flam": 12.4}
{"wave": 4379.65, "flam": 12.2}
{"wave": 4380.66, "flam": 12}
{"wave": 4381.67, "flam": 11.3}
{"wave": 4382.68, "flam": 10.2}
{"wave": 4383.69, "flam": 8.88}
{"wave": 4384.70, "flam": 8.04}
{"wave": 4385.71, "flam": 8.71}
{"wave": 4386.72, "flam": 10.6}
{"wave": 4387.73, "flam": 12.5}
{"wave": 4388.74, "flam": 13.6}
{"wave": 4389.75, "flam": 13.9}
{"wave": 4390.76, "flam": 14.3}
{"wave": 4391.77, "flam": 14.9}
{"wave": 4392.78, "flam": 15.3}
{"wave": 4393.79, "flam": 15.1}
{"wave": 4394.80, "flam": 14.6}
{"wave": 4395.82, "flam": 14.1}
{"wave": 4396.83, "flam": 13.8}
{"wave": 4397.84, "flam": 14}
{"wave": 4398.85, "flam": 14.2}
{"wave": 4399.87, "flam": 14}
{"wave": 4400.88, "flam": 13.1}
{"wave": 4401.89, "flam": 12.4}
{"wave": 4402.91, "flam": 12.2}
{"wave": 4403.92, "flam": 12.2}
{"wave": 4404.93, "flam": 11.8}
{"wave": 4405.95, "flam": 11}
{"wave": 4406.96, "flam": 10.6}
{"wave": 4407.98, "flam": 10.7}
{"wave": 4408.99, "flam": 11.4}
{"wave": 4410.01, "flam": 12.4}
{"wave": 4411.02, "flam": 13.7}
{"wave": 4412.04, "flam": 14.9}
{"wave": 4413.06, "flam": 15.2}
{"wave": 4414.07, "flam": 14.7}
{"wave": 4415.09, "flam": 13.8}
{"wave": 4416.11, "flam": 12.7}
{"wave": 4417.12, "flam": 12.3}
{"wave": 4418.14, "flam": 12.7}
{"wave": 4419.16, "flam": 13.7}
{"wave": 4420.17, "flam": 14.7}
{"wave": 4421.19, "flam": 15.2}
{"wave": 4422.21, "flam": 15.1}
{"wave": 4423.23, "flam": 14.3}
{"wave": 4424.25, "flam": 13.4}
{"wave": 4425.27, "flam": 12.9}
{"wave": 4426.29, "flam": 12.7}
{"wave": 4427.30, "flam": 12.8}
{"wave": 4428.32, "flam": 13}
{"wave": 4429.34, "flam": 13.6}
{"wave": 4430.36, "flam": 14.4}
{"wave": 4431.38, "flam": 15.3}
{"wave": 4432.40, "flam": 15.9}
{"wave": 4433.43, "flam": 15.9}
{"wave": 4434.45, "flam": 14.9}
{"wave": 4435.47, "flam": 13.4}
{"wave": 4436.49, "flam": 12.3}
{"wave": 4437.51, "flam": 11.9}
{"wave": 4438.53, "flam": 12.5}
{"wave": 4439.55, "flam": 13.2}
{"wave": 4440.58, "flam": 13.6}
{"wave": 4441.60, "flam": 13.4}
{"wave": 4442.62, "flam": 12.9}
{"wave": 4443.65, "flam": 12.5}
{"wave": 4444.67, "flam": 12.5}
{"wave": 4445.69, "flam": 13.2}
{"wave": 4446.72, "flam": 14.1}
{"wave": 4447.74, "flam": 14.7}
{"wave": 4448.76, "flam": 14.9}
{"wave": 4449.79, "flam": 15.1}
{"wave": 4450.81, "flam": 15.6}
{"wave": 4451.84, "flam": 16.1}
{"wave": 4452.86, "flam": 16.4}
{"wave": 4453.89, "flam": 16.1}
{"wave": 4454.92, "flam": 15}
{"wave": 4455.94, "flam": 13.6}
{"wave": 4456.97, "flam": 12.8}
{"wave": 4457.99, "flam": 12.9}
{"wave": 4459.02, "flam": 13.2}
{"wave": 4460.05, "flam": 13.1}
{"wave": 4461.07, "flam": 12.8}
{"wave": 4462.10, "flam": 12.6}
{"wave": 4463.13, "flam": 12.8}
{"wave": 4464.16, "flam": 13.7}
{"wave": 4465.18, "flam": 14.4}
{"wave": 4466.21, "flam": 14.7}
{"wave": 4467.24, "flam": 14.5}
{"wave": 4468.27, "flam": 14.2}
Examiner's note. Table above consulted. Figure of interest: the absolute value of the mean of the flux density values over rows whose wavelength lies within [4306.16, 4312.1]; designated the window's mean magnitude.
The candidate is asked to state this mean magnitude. 8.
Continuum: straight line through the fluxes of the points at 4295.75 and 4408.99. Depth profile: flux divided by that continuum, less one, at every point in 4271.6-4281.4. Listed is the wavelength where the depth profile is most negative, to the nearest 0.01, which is 4274.05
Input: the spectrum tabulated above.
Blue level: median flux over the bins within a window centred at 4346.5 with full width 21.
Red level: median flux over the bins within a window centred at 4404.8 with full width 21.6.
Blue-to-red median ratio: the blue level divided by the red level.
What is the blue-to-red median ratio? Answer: 1.00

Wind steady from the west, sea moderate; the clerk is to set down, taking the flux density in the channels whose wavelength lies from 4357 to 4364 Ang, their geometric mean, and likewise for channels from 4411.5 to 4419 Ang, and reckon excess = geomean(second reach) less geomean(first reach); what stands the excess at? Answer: -2.2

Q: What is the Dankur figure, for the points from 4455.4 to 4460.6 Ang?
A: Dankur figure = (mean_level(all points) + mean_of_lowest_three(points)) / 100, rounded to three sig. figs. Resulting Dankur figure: 0.261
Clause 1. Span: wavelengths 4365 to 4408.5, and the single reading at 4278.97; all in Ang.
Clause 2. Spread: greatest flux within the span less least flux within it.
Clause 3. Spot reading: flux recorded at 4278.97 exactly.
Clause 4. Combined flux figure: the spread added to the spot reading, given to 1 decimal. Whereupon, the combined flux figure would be 18.7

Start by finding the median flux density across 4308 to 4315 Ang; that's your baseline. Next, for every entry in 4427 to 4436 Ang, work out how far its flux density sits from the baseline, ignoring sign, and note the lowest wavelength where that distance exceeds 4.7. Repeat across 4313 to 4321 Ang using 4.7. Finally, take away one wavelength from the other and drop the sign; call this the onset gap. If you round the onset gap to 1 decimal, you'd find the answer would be 110.7 Ang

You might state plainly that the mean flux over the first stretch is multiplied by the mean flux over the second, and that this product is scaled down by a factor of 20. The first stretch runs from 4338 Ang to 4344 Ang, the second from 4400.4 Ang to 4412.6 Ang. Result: 7.5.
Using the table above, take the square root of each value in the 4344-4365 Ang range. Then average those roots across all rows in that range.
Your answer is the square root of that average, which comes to 1.95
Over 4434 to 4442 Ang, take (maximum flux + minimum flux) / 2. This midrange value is 13.4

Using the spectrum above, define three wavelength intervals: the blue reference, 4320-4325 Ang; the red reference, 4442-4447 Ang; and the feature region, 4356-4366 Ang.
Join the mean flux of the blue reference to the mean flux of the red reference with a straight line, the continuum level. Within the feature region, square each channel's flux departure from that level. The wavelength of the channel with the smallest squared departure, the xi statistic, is 4356.52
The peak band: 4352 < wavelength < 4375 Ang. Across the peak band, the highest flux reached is 16.4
